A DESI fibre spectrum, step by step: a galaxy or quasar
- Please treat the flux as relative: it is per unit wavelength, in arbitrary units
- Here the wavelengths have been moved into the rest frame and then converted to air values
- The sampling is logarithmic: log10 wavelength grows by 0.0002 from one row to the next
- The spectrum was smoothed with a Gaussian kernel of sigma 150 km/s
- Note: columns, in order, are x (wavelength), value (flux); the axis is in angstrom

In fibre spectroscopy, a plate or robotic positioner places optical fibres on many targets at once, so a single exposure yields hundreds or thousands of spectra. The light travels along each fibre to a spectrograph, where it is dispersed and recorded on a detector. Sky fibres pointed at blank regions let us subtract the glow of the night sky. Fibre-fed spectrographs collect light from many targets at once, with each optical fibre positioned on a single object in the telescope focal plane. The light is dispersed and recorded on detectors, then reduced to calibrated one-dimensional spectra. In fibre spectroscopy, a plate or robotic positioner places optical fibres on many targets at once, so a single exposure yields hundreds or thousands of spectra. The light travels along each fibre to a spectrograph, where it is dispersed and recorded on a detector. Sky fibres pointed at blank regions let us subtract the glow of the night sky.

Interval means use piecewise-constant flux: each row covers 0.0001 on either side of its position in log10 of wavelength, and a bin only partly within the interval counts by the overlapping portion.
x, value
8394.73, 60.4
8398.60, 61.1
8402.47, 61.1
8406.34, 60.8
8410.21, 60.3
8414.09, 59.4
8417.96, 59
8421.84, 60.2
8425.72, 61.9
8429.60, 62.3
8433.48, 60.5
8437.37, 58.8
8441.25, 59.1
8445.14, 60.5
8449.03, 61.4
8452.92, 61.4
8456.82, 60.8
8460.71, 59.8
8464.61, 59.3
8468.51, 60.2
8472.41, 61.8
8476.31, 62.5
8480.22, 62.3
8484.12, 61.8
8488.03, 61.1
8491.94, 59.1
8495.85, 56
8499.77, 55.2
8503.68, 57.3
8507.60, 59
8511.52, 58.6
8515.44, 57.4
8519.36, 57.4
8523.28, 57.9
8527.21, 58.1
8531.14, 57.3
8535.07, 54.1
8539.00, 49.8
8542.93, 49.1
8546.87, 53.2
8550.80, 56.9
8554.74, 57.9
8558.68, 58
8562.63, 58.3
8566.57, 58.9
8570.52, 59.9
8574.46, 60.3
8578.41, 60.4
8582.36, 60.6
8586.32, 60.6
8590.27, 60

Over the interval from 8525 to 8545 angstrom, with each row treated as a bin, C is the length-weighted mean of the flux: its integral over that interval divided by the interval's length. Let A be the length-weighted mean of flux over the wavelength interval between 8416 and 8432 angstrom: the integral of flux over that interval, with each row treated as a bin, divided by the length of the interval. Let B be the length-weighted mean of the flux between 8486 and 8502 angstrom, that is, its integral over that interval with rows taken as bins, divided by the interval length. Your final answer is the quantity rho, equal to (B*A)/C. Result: 66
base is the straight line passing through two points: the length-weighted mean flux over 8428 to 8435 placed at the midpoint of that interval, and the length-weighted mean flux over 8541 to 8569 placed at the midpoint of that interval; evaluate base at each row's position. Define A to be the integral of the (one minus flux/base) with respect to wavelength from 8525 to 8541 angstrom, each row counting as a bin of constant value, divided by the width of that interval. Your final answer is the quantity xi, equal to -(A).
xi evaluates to -0.039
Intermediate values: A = 0.039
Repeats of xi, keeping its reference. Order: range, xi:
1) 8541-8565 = -0.010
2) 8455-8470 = -0.001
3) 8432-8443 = -0.029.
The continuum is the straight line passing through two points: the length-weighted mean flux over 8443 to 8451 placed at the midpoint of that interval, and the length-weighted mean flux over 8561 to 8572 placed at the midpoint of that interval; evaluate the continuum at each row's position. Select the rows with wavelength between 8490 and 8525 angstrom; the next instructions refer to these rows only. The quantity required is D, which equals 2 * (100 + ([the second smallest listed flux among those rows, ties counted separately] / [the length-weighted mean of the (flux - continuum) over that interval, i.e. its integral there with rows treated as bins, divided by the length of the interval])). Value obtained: 154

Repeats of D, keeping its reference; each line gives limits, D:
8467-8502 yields -129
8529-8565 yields 177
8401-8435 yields 44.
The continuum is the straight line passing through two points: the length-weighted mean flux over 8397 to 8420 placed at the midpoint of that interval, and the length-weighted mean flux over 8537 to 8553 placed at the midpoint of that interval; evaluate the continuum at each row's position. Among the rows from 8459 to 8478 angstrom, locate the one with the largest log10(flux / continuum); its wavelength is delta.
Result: 8476.31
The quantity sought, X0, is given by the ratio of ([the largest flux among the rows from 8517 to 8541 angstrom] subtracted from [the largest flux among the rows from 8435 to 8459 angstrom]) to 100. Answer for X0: 0.03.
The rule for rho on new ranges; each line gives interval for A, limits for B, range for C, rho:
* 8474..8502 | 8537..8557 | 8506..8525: 55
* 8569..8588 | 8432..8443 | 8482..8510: 61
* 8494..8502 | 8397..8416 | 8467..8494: 55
